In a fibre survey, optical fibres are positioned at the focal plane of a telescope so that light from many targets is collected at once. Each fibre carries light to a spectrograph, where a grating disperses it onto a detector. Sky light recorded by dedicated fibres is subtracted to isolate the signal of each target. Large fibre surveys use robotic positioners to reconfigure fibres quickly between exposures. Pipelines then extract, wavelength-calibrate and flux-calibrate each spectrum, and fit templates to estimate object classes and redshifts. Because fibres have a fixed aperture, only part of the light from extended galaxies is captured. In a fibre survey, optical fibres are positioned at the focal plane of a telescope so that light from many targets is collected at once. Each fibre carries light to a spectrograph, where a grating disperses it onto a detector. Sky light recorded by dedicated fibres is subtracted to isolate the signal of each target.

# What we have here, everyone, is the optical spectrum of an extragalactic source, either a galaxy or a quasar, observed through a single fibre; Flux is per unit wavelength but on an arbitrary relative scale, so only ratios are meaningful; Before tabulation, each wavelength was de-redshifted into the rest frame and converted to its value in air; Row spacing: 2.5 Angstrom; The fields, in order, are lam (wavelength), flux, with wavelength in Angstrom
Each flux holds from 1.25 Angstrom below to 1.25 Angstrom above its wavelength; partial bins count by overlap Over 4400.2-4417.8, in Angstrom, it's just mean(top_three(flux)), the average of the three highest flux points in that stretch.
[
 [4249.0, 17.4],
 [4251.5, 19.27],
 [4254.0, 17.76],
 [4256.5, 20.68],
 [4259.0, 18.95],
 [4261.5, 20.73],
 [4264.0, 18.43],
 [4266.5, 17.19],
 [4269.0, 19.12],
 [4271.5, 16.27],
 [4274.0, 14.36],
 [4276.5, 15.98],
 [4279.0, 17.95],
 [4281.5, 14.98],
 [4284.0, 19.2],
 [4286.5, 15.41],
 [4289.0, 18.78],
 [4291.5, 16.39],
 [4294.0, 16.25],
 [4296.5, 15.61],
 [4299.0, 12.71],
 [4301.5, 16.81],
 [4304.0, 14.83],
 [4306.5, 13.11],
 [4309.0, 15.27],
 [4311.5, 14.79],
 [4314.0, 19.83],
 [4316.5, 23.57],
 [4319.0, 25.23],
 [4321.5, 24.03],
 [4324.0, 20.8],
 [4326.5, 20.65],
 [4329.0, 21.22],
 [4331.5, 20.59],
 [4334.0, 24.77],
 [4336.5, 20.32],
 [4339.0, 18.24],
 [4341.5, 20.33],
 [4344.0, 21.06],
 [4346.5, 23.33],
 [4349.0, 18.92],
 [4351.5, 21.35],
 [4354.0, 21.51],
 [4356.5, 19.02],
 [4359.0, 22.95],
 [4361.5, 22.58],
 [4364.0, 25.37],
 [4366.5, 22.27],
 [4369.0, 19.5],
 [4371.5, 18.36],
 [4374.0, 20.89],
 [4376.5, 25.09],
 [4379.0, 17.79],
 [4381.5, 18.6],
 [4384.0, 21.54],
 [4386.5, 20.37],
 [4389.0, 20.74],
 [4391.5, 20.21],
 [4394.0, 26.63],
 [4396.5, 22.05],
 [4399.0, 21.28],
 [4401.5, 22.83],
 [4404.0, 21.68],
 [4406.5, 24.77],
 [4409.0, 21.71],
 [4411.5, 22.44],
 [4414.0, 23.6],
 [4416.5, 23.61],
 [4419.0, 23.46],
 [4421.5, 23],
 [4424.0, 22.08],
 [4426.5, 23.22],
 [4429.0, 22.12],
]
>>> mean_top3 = 24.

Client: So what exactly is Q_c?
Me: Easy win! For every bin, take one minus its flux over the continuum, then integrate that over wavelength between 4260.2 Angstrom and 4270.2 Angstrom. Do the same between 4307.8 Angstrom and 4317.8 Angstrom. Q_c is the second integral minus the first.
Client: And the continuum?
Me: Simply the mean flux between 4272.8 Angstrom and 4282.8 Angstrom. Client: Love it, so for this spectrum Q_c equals 0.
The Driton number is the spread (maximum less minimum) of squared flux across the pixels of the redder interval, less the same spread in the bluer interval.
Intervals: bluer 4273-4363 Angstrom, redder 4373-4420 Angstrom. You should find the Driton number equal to -82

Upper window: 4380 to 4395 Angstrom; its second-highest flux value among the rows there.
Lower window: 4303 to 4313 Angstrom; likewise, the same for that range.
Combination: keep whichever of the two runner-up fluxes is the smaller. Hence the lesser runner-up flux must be 14.8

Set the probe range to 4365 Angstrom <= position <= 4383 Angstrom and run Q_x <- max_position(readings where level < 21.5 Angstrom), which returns 4381.5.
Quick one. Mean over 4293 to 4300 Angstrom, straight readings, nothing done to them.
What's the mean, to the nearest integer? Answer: 15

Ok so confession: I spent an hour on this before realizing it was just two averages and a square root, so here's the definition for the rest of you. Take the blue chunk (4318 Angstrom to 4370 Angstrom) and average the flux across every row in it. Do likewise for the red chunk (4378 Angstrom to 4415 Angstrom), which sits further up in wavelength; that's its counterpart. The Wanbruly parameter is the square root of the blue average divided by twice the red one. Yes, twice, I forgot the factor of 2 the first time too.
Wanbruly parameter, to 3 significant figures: 0.705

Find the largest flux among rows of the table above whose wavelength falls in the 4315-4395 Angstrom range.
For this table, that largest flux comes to 26.63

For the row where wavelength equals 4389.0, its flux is 20.74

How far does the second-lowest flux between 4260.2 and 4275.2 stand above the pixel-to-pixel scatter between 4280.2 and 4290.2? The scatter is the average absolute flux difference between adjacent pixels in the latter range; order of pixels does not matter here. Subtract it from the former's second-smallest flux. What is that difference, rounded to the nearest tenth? 12.5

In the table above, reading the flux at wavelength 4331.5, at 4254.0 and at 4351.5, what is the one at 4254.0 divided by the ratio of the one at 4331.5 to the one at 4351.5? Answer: 18.4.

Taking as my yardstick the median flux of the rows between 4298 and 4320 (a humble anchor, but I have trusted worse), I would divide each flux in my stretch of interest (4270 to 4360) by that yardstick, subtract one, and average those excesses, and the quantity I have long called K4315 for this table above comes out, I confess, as 0.23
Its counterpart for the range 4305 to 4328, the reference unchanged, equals 0.29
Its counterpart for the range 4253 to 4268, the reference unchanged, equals 0.24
